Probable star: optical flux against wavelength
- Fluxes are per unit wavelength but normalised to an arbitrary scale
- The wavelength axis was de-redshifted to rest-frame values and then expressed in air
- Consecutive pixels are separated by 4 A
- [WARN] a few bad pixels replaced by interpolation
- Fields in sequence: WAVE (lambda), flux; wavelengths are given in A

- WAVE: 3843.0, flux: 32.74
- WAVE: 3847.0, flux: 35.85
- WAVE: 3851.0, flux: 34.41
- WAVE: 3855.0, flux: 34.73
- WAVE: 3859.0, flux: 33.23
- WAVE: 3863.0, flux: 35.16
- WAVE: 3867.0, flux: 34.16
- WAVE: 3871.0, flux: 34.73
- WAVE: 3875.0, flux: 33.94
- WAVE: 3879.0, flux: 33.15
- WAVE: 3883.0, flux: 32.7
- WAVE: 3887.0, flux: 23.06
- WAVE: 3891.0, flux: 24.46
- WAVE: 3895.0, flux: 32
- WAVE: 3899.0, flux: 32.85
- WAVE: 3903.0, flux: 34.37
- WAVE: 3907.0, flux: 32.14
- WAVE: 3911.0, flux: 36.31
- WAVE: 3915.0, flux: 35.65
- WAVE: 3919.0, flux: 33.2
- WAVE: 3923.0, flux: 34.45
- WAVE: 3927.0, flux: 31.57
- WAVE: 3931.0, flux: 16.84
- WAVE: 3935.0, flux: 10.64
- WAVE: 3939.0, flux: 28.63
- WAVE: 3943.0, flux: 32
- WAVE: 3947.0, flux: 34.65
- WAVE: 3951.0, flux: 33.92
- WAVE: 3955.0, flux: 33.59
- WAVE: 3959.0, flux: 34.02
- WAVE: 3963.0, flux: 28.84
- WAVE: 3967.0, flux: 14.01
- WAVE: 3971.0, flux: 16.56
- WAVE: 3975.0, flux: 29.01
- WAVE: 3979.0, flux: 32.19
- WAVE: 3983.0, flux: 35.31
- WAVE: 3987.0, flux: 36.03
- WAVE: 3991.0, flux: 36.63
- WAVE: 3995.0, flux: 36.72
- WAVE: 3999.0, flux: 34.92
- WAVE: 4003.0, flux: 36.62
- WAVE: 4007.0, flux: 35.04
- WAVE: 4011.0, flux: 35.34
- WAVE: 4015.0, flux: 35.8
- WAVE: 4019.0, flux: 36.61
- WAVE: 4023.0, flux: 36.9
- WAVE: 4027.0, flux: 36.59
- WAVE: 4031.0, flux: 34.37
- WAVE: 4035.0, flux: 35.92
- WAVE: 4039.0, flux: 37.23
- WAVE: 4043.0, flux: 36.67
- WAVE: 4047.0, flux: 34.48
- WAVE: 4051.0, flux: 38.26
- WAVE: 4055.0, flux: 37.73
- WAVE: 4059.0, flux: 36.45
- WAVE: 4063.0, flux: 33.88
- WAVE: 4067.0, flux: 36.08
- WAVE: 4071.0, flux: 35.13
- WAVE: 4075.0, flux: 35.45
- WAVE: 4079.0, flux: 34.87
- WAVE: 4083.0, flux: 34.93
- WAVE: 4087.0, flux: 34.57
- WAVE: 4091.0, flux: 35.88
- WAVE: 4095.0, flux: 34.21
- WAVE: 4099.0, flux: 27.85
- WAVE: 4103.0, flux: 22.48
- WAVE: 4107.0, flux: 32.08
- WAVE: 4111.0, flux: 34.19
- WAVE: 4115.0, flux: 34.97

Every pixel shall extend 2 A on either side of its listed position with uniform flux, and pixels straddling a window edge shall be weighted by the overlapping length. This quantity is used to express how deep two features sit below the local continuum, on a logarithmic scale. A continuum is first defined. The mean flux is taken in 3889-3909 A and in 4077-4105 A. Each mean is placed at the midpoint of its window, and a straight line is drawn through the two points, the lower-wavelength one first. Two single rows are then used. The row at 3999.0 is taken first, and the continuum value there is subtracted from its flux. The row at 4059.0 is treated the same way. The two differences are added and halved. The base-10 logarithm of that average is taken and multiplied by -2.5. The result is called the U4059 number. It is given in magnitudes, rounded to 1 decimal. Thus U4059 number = -1.5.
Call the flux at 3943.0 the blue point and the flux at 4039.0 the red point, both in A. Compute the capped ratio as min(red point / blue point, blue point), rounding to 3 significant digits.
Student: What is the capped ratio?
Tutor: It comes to 1.16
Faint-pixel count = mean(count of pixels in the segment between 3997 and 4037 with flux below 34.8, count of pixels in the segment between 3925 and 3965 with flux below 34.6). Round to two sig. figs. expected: 5.0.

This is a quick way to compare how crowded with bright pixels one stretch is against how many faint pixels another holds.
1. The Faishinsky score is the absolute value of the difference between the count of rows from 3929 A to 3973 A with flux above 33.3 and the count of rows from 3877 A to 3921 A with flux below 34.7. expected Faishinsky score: 5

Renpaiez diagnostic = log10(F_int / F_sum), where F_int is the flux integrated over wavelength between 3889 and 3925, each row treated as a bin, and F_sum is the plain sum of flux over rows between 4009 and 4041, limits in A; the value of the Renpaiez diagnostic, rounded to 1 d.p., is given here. 0.6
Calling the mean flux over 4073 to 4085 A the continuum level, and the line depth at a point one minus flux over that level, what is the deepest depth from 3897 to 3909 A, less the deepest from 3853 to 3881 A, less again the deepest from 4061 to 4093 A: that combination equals 0.0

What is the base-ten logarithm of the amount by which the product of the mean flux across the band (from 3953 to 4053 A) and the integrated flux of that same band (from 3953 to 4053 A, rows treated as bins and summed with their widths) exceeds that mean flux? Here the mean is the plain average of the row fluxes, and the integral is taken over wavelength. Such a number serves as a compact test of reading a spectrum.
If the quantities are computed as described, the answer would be 5.05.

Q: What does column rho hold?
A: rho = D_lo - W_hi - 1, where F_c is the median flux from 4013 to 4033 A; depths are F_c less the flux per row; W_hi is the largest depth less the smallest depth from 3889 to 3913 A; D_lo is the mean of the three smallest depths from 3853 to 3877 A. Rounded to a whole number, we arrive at -11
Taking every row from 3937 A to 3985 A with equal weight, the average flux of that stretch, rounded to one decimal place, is 29.4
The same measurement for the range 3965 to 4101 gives 34.1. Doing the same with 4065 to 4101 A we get 34.3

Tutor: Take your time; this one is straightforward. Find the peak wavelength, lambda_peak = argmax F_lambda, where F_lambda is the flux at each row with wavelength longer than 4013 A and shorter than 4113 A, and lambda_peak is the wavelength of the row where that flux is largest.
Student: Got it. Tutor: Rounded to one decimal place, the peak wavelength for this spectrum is 4051.0 A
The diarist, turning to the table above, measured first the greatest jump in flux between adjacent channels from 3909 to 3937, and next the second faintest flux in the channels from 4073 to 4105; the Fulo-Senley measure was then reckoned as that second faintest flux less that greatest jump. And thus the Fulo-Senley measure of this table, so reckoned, 13.1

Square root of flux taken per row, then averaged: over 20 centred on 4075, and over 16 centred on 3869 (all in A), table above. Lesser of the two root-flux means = 5.87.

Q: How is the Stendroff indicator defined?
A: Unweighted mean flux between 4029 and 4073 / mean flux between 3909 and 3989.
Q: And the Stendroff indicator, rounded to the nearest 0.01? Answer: 1.23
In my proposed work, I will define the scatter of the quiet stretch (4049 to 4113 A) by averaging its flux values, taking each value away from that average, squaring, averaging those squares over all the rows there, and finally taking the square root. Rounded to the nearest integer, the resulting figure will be 4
